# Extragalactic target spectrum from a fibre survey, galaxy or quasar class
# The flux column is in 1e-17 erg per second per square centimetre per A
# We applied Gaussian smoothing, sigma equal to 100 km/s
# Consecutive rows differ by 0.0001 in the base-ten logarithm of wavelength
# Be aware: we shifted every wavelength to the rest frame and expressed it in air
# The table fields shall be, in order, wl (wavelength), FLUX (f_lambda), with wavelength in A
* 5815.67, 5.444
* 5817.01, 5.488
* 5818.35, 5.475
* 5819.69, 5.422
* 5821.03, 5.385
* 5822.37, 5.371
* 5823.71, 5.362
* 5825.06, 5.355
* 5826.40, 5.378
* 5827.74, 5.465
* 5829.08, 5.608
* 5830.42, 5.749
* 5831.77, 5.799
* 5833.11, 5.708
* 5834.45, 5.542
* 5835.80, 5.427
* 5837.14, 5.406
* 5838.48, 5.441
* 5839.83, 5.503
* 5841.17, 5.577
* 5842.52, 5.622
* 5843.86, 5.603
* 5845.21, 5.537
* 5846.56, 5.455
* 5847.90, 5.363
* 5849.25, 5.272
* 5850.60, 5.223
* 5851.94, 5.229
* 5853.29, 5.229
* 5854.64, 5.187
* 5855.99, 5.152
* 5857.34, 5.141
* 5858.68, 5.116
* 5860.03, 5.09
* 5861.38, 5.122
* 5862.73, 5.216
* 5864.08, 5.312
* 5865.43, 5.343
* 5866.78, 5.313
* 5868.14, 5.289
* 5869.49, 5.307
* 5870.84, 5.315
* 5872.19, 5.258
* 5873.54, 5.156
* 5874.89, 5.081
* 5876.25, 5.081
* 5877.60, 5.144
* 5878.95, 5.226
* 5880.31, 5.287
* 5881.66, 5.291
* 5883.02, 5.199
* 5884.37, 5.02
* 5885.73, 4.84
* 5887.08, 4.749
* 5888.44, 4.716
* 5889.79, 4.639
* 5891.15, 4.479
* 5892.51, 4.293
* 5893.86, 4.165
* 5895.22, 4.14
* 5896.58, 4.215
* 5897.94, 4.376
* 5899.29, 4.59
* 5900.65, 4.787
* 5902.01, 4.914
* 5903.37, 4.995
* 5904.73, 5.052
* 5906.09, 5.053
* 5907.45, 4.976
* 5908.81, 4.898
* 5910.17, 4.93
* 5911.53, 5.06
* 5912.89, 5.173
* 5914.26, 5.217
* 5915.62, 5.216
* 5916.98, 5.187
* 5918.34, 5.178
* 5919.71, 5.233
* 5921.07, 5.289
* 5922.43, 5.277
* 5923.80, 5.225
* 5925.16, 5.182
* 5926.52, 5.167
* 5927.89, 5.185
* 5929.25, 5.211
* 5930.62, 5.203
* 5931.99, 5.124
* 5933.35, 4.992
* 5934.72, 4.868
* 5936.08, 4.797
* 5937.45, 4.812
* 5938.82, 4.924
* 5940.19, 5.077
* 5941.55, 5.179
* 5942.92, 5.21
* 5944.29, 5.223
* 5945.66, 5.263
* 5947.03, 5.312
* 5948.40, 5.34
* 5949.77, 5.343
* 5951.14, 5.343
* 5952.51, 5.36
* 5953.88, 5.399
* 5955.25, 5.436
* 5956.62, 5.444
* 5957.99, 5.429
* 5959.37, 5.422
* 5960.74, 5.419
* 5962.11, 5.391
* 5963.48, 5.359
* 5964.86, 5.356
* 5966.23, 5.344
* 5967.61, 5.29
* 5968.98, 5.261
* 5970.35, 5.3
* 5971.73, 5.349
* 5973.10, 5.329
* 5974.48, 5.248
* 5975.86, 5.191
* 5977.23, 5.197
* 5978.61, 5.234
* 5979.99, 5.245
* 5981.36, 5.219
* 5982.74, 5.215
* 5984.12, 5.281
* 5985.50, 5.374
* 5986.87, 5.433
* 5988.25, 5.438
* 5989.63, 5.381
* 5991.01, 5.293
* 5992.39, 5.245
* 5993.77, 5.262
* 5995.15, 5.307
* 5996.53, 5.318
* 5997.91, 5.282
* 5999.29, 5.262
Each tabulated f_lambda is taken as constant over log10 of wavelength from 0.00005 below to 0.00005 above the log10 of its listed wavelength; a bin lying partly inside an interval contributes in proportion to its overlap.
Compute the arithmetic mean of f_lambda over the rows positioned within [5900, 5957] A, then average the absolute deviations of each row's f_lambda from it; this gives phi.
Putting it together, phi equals 0.145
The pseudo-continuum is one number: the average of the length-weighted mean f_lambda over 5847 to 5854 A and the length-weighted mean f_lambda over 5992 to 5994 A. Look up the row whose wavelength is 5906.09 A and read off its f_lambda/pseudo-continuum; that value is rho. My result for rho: 0.96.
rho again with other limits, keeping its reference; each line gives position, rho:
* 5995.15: 1.01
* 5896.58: 0.80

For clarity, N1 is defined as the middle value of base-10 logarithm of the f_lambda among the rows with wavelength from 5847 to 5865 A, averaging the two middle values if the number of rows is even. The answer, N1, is 0.717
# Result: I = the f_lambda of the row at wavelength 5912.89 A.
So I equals 5.173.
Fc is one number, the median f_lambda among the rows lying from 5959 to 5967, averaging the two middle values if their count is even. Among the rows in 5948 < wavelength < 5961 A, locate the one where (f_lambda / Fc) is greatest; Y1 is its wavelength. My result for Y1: 5956.62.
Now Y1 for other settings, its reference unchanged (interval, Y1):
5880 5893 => 5881.66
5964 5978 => 5964.86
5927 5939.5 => 5929.25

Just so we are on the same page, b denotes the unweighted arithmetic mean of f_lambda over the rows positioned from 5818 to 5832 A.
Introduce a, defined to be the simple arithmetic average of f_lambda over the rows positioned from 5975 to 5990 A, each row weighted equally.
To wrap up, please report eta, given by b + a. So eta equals 10.8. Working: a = 5.29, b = 5.49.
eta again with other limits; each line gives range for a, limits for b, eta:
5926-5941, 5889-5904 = 9.5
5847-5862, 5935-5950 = 10.3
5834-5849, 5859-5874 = 10.7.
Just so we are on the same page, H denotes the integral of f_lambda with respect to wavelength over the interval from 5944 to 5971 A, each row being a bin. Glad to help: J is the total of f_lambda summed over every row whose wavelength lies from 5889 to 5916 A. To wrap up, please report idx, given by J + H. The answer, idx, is 240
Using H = 145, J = 95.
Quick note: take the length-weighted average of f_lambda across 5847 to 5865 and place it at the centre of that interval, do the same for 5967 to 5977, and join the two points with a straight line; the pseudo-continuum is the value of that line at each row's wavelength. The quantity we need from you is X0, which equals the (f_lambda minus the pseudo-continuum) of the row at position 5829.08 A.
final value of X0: 0.41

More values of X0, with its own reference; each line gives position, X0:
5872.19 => 0.04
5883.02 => -0.03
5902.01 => -0.32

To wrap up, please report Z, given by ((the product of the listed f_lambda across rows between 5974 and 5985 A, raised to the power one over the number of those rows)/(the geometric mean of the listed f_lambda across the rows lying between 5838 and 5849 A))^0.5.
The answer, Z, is 0.97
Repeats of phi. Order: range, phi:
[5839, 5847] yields 0.051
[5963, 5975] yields 0.036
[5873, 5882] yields 0.075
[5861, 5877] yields 0.085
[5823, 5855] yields 0.138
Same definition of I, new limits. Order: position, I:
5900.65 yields 4.787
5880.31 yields 5.287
